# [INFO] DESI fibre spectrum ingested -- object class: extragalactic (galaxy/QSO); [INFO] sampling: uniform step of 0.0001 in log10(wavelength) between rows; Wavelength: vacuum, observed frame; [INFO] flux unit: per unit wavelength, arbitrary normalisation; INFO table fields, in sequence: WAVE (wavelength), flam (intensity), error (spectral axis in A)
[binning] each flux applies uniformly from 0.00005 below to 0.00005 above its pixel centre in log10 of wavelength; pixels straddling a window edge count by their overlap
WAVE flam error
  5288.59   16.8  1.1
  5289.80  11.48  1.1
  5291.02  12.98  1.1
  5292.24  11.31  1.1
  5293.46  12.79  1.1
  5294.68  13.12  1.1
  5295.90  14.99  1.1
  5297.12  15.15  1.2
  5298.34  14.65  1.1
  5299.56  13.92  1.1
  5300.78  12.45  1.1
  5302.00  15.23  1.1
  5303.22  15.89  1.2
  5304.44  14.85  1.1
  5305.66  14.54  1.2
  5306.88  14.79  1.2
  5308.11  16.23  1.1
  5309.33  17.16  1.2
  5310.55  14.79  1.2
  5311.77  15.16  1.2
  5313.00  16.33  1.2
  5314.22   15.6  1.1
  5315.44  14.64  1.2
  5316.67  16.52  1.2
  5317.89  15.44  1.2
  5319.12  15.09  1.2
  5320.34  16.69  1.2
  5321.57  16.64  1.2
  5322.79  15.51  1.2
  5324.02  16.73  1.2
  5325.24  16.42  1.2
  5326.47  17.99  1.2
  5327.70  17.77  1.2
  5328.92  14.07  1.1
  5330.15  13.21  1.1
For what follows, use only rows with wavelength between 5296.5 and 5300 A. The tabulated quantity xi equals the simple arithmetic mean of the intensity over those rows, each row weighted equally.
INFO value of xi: 14.6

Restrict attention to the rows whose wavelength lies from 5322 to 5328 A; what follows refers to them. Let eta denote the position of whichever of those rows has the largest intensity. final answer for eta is 5326.47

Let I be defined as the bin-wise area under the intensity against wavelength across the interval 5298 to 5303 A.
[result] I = 71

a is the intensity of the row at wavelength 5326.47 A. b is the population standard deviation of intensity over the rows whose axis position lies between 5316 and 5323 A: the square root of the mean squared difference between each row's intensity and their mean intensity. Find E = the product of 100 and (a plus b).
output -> 1864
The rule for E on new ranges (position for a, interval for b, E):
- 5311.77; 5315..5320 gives 1585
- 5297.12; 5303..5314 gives 1601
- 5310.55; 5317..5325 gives 1547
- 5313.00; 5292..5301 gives 1760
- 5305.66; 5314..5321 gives 1527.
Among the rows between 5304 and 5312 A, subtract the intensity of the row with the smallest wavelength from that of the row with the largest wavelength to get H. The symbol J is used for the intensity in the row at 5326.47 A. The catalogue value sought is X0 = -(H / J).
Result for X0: -0.02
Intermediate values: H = 0.3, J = 17.99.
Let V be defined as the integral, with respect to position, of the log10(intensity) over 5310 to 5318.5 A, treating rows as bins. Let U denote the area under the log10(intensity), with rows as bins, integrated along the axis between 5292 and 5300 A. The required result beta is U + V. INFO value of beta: 19.2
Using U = 9.1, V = 10.1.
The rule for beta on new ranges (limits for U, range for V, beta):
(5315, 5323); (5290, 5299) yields 19.7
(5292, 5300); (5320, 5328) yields 18.9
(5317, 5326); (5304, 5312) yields 20.4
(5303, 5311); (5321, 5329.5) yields 19.8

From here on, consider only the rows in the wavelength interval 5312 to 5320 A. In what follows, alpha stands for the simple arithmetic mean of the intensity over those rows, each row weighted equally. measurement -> 15.6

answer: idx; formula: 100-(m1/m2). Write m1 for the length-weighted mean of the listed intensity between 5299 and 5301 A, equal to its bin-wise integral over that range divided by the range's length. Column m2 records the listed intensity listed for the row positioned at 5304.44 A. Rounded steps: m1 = 13.3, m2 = 14.85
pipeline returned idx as 99.1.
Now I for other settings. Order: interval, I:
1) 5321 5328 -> 118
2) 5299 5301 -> 27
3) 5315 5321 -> 94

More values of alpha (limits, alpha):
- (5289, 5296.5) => 12.8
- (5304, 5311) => 15.4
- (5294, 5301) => 14.0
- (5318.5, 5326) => 16.2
